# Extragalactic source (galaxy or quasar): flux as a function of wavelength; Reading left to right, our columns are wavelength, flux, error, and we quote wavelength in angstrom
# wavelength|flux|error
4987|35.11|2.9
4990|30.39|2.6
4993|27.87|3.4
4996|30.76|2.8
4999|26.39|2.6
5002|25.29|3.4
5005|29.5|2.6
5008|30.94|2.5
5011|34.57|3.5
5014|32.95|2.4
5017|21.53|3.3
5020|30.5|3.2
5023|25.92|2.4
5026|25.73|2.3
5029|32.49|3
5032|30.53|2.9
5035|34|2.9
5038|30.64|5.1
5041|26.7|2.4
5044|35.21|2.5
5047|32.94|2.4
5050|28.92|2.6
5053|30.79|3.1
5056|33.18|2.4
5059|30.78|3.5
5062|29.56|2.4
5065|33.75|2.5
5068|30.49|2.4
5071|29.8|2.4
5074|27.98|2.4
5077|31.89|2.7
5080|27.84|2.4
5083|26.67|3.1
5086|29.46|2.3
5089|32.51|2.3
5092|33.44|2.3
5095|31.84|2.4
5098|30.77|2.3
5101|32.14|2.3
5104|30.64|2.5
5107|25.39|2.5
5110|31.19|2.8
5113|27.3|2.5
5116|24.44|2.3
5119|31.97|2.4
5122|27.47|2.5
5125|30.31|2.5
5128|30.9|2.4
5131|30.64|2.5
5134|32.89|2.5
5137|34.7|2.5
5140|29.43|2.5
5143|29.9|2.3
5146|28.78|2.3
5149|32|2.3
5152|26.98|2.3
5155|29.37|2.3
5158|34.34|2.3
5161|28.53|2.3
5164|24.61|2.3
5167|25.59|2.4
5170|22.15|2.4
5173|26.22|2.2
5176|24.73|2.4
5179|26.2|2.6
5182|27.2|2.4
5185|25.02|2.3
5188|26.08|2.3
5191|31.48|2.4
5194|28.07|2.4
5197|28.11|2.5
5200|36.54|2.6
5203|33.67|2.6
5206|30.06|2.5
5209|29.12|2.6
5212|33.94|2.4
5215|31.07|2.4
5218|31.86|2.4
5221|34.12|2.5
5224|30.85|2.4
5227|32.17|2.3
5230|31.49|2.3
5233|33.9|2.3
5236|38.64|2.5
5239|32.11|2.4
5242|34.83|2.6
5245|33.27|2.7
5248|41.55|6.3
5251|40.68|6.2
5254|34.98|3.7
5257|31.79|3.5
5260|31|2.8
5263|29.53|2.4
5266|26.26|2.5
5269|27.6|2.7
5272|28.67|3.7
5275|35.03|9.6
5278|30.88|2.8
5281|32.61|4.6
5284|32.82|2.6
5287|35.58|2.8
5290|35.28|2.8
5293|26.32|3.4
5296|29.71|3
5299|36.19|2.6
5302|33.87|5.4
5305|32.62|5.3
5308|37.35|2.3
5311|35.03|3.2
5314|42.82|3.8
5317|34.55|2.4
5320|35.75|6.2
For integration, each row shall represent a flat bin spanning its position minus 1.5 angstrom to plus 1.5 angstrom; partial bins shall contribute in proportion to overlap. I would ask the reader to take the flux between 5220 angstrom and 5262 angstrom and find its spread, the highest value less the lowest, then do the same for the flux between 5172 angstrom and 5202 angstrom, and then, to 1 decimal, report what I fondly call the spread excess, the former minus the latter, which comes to -1.1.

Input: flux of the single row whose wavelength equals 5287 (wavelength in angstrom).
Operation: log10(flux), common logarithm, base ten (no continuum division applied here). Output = 1.55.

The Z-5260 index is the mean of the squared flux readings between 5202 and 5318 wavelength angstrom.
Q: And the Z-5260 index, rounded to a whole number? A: 1114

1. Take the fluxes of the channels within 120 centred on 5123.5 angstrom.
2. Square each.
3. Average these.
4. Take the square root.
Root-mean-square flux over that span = 29.5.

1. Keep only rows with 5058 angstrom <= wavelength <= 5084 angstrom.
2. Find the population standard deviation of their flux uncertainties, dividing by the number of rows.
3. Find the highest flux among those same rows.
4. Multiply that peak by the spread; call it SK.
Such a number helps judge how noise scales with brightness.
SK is 13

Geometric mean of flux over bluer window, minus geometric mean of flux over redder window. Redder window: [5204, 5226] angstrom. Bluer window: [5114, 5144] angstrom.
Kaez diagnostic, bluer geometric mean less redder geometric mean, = -1.4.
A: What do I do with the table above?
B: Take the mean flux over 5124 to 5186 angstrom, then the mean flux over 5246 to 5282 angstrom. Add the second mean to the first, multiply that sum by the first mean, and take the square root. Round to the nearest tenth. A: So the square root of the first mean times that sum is 41.8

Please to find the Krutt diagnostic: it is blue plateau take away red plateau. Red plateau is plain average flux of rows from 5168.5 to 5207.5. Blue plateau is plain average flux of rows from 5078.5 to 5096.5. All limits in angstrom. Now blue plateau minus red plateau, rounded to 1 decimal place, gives 2.2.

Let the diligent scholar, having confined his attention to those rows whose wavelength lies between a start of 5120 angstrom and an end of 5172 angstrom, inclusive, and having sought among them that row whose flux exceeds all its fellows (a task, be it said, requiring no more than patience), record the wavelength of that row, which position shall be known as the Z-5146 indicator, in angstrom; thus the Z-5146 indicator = 5137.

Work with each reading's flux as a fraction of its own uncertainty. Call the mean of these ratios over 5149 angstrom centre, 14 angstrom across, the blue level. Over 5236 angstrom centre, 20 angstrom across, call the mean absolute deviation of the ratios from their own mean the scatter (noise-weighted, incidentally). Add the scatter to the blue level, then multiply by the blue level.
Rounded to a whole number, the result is 173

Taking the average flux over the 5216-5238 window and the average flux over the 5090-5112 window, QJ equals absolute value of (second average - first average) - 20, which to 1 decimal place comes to -17.5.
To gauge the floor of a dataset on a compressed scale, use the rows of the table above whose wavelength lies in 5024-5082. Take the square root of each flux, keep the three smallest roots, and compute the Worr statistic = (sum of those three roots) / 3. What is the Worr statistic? 5.2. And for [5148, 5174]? 4.9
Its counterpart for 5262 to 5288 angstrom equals 5.2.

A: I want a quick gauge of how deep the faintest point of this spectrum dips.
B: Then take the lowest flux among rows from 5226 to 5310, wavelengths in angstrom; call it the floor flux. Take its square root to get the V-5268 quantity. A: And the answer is 5.12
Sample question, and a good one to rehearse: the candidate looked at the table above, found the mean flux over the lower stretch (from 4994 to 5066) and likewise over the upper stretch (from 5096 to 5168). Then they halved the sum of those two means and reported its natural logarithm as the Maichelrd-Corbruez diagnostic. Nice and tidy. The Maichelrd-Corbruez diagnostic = 3.397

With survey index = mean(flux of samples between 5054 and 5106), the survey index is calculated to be 31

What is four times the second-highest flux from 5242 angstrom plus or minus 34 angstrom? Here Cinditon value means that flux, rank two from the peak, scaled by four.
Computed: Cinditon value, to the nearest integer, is 163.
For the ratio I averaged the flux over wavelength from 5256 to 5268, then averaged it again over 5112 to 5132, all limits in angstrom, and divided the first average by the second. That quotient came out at 1.02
